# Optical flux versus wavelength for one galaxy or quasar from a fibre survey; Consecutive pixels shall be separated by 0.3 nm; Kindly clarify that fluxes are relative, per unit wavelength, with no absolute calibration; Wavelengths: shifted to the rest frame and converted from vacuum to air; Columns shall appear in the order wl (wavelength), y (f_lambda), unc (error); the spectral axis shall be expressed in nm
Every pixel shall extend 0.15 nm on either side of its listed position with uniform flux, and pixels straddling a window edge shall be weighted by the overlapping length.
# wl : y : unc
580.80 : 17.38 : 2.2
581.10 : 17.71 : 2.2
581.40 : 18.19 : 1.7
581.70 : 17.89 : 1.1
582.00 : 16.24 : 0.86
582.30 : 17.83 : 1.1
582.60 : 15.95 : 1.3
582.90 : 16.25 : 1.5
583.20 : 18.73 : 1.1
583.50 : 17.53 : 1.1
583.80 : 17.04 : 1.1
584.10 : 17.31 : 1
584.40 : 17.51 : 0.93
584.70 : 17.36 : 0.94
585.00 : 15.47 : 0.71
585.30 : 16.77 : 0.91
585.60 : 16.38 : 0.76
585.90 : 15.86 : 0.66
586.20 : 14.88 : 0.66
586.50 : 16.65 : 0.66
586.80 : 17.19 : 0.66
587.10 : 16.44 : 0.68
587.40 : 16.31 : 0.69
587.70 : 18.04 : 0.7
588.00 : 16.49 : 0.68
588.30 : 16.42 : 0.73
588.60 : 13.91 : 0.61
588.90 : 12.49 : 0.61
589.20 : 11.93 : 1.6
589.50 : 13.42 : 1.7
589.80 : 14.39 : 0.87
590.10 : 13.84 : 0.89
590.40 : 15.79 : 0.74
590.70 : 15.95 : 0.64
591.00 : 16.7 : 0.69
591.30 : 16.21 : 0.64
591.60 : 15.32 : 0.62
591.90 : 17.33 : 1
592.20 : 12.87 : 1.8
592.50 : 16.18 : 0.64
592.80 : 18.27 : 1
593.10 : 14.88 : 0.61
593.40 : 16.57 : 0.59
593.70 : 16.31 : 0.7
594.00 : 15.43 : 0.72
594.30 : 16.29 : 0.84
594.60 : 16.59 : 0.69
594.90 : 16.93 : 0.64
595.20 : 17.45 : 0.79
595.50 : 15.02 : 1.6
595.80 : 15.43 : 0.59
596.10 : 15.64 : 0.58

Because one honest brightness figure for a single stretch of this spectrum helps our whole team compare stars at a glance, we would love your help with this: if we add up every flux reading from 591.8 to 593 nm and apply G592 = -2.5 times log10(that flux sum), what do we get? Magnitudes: -4.53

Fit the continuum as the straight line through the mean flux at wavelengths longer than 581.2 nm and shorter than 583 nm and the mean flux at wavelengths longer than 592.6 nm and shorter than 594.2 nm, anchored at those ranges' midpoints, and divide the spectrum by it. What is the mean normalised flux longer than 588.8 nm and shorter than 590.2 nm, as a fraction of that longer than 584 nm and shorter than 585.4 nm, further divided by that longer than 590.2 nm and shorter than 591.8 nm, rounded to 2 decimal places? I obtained 0.82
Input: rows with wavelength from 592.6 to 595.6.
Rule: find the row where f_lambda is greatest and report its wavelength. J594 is 592.80 nm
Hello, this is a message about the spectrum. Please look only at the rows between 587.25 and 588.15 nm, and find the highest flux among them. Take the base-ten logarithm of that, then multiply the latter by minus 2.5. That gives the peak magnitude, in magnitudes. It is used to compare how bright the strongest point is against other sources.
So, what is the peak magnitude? -3.14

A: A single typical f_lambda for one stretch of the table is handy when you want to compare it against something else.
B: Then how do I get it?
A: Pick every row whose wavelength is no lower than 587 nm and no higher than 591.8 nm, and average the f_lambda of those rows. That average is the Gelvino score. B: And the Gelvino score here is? 15.2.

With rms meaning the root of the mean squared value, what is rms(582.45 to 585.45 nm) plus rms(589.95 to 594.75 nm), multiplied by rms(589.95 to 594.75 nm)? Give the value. 526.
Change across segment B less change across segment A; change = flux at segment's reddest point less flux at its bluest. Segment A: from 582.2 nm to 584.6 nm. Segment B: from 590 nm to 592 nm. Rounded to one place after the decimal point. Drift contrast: 3.8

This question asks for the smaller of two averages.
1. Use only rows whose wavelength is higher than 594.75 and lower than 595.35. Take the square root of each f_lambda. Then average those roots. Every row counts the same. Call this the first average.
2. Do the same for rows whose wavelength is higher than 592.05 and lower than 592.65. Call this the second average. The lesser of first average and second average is 3.805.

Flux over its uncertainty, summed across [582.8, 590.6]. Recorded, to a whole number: 506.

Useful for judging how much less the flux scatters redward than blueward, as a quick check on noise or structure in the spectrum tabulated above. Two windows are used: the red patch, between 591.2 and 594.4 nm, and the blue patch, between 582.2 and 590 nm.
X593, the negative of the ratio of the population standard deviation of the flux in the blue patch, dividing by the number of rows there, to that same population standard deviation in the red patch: -1.2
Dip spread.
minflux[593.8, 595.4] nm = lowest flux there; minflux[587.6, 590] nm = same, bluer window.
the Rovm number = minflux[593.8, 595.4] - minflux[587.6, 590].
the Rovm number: 3.5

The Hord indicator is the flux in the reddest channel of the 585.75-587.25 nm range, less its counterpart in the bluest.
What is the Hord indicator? 0.6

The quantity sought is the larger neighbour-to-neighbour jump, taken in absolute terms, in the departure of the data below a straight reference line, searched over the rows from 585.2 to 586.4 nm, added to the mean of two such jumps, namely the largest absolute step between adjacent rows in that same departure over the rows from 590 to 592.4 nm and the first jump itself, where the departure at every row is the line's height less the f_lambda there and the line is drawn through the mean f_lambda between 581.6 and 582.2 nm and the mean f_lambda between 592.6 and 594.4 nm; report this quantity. 3.66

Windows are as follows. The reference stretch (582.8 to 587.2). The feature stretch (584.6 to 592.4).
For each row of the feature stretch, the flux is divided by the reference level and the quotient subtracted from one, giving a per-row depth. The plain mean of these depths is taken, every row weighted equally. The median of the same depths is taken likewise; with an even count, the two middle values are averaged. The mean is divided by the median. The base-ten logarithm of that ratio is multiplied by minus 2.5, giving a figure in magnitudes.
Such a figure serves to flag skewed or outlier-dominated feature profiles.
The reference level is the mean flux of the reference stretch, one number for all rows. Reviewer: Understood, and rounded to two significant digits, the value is -0.62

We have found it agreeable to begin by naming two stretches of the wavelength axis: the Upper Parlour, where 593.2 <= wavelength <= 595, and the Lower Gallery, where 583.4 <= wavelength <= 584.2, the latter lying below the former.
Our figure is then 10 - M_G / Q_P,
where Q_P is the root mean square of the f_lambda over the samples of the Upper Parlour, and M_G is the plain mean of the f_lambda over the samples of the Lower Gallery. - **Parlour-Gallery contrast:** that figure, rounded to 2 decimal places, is 8.94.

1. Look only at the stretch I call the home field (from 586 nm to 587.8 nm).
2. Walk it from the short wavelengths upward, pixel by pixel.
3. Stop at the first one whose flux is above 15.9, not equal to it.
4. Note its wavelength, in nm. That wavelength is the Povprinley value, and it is 586.50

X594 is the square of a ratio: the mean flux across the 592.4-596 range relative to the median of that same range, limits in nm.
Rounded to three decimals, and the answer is 0.997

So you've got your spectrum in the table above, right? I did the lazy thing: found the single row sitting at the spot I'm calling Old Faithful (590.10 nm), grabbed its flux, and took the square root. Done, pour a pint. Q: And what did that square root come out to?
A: 3.72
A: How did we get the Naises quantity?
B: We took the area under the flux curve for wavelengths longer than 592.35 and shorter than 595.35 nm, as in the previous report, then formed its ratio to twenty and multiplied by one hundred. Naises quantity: 247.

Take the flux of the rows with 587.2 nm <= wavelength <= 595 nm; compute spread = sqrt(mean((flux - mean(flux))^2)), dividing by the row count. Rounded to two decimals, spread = 1.62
